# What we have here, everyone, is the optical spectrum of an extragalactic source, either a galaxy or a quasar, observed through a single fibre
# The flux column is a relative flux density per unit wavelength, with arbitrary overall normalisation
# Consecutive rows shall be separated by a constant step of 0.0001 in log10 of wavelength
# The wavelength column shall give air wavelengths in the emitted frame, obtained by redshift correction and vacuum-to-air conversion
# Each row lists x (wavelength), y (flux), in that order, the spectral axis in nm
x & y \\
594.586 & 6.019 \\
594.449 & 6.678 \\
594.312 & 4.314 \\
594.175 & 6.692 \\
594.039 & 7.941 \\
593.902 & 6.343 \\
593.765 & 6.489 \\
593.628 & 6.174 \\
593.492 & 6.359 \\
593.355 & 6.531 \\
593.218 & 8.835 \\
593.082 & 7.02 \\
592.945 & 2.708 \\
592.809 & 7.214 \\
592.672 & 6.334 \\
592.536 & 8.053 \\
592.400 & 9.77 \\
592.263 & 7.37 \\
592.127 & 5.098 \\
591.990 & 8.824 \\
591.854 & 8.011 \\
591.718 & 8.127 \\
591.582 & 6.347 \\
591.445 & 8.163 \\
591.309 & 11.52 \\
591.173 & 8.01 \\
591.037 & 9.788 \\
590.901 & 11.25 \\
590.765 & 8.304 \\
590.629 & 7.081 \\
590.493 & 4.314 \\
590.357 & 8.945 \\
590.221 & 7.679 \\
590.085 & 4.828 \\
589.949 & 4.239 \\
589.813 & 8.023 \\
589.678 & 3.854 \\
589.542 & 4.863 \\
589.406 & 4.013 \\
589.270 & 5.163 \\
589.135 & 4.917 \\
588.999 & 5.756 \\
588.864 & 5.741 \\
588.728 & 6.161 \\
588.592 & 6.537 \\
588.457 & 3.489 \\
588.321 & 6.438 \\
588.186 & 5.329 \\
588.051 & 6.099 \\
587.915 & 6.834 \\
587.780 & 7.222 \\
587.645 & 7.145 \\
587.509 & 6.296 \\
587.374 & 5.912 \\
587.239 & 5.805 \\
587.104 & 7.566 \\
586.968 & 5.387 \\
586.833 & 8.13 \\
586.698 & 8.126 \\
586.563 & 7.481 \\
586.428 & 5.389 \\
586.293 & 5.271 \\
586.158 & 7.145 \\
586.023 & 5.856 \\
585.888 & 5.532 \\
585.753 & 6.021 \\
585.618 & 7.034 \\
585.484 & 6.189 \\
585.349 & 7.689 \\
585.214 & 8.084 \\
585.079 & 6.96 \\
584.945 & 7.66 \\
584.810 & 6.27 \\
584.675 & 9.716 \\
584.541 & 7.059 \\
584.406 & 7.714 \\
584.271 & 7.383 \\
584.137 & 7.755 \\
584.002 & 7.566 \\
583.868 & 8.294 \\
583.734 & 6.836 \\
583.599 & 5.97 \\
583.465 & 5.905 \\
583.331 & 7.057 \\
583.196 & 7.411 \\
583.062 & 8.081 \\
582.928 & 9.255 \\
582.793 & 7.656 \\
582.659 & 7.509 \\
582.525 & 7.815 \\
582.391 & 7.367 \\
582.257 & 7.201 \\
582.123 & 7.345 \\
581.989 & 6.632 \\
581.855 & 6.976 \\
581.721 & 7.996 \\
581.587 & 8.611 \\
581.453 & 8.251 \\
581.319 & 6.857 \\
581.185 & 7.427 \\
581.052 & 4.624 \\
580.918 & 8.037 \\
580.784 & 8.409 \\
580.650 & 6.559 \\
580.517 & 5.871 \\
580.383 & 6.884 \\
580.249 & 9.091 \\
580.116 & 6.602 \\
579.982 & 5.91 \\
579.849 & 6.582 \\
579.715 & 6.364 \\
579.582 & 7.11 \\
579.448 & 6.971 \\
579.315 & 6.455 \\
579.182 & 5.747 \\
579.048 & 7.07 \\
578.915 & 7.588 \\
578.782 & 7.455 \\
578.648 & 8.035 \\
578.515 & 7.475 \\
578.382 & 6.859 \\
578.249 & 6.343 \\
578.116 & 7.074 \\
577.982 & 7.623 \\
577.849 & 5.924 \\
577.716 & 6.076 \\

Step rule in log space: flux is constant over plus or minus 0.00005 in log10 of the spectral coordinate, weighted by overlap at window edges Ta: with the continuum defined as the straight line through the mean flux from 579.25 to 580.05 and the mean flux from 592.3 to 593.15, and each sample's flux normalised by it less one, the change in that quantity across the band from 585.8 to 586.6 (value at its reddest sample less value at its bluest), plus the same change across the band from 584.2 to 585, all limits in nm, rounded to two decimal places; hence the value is 0.33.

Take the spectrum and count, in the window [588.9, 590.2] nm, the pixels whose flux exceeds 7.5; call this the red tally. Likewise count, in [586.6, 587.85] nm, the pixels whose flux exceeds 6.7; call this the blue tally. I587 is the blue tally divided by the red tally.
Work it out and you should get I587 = 5.0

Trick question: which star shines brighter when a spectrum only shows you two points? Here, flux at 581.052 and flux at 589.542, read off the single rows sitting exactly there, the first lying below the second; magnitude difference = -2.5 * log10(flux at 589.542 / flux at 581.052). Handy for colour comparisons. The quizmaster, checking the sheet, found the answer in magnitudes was -0.05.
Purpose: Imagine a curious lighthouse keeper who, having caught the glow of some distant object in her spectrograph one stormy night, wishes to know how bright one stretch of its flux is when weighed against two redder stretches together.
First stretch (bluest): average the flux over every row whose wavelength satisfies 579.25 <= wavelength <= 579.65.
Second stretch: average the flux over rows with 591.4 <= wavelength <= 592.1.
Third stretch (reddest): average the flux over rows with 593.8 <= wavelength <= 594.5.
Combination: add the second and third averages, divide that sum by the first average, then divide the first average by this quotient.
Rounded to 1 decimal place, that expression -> 3.3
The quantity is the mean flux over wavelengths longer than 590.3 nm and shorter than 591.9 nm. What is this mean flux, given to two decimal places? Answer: 8.32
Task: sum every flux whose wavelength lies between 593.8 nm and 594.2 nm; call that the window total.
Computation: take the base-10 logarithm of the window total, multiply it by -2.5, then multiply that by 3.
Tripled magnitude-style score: -9.91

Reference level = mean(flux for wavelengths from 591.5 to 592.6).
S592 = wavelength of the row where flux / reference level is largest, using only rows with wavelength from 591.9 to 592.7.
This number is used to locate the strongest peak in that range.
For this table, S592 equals 592.400 nm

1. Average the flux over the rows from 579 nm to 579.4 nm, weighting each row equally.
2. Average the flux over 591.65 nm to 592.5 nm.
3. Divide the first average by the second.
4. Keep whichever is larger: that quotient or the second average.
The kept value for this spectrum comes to 7.9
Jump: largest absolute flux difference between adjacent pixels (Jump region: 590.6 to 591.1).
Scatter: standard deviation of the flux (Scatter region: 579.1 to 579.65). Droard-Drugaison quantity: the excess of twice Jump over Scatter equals 5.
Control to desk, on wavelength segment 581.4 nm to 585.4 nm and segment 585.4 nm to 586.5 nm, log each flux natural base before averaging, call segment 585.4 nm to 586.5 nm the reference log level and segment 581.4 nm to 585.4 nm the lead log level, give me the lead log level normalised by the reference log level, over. 1.12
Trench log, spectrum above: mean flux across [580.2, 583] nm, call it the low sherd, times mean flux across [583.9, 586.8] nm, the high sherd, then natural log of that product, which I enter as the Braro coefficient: 3.96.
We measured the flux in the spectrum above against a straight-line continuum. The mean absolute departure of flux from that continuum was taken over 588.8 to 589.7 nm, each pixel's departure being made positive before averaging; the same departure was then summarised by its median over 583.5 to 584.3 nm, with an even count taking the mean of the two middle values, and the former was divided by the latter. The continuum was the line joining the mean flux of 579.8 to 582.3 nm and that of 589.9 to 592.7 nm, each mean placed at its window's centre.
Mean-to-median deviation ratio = 6.0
